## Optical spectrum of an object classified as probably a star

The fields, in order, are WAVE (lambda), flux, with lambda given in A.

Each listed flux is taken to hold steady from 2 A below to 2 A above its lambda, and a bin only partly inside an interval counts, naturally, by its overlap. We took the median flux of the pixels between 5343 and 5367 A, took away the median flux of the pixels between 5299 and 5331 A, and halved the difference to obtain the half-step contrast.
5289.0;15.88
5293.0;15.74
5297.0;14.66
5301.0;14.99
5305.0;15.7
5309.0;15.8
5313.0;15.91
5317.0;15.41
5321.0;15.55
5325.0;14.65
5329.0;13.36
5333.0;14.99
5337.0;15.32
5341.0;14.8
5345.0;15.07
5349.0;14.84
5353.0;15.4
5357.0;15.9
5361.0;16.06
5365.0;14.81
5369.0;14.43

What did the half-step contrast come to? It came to -0.12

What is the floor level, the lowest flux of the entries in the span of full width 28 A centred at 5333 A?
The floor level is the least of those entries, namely 13.36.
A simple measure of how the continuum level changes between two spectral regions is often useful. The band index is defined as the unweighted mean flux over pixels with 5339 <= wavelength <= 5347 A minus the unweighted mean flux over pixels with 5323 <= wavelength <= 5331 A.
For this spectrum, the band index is 0.9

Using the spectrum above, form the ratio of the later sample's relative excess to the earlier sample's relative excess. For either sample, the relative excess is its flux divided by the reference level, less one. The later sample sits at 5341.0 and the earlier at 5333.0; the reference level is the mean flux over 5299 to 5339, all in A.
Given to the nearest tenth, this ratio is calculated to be 2.1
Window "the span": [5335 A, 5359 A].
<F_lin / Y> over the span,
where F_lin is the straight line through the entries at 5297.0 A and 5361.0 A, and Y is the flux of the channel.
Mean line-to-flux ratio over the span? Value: 1.04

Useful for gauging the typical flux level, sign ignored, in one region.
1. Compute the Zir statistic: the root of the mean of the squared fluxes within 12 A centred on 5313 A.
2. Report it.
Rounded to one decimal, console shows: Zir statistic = 15.7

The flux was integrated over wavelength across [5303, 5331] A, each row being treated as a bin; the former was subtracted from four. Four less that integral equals -422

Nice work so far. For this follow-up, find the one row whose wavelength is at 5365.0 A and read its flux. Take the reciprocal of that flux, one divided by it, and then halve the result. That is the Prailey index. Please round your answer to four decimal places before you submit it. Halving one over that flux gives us 0.0338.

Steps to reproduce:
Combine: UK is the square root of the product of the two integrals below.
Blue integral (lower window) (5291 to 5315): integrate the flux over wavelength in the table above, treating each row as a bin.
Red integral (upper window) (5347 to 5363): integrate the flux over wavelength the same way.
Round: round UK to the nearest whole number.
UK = 304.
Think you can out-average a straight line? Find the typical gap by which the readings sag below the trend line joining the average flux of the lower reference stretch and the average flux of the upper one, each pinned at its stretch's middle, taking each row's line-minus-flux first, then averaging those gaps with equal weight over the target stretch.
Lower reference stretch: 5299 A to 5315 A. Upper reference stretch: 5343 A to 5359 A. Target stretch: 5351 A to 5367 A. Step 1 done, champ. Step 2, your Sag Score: -0.29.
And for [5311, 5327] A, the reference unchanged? 0.14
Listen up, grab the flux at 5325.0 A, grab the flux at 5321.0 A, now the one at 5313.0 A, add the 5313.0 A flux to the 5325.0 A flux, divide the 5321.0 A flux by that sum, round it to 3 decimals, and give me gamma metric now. 0.509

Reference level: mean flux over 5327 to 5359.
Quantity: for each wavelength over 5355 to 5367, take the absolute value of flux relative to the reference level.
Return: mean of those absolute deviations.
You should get 0.73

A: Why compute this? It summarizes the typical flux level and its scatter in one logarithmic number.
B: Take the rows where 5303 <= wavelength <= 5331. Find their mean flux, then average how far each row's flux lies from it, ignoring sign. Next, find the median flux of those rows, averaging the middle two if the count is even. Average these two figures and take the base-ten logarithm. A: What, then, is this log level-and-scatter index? 0.909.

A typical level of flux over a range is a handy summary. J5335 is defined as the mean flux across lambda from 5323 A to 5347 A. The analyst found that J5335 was 14.7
